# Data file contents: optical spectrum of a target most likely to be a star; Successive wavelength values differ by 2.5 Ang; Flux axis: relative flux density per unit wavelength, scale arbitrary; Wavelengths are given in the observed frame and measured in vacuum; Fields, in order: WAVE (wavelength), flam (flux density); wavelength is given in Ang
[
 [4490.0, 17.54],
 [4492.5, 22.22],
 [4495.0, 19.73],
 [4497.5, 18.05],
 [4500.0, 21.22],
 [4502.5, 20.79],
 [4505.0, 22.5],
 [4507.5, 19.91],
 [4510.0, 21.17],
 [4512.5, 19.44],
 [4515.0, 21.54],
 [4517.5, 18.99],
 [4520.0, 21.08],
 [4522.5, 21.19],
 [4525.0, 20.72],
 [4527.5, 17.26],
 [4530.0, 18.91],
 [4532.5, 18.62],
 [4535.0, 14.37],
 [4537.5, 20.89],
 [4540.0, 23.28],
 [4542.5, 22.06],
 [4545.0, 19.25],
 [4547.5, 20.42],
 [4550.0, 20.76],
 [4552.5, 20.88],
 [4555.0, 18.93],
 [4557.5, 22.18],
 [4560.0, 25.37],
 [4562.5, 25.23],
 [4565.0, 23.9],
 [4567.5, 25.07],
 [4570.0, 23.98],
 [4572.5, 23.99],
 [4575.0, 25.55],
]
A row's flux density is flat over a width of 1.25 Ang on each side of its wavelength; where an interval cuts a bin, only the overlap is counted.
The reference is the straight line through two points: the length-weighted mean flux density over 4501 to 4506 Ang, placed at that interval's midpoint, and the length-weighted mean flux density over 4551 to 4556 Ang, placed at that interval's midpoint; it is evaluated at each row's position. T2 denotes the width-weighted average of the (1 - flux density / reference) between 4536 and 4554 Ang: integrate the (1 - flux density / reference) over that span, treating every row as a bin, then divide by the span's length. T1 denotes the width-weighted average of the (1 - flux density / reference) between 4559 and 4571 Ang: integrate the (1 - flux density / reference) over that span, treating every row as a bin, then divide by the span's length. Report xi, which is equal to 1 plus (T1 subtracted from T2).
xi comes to 1.2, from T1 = -0.26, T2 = -0.03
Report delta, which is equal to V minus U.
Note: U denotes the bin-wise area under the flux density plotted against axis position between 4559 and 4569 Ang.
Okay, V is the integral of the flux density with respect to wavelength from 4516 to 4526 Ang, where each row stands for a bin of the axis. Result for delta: -43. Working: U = 249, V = 205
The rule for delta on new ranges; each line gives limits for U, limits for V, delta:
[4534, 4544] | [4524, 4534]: -16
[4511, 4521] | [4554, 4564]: 28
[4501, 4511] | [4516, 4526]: -6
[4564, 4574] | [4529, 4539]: -60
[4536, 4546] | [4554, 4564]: 18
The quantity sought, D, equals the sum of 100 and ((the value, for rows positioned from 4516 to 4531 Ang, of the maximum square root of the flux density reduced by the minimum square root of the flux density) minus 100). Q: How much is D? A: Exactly 0.4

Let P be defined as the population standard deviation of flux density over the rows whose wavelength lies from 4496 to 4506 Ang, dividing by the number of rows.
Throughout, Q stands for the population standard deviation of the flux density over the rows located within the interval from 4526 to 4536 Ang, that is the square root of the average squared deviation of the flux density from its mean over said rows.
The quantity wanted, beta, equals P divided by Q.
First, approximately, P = 1.6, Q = 1.80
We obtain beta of 0.9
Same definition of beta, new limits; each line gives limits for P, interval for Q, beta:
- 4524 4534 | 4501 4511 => 1.3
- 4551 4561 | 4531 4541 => 0.7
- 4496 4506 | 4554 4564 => 0.6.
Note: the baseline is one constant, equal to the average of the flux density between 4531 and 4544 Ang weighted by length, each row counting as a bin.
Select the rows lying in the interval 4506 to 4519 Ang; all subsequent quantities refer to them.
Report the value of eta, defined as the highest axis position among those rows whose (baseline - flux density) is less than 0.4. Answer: 4515.0 Ang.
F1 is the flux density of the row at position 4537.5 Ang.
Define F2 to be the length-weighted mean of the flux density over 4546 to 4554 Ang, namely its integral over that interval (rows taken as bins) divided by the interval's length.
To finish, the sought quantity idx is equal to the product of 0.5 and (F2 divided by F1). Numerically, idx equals 0.49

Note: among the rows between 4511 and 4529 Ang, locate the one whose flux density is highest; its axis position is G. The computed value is 4515.0 Ang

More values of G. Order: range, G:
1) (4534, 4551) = 4540.0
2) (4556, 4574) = 4560.0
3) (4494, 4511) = 4505.0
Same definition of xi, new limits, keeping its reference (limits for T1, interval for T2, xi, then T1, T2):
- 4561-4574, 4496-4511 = 1.3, -0.25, 0.05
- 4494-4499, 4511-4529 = 0.9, 0.13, 0.05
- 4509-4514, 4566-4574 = 0.7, 0.05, -0.25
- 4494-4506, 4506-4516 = 1.0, 0.06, 0.04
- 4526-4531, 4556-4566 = 0.7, 0.13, -0.22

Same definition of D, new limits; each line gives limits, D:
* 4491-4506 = 0.5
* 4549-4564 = 0.7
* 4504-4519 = 0.4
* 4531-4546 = 1.0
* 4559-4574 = 0.1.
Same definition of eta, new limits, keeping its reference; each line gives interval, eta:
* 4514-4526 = 4525.0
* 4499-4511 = 4510.0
